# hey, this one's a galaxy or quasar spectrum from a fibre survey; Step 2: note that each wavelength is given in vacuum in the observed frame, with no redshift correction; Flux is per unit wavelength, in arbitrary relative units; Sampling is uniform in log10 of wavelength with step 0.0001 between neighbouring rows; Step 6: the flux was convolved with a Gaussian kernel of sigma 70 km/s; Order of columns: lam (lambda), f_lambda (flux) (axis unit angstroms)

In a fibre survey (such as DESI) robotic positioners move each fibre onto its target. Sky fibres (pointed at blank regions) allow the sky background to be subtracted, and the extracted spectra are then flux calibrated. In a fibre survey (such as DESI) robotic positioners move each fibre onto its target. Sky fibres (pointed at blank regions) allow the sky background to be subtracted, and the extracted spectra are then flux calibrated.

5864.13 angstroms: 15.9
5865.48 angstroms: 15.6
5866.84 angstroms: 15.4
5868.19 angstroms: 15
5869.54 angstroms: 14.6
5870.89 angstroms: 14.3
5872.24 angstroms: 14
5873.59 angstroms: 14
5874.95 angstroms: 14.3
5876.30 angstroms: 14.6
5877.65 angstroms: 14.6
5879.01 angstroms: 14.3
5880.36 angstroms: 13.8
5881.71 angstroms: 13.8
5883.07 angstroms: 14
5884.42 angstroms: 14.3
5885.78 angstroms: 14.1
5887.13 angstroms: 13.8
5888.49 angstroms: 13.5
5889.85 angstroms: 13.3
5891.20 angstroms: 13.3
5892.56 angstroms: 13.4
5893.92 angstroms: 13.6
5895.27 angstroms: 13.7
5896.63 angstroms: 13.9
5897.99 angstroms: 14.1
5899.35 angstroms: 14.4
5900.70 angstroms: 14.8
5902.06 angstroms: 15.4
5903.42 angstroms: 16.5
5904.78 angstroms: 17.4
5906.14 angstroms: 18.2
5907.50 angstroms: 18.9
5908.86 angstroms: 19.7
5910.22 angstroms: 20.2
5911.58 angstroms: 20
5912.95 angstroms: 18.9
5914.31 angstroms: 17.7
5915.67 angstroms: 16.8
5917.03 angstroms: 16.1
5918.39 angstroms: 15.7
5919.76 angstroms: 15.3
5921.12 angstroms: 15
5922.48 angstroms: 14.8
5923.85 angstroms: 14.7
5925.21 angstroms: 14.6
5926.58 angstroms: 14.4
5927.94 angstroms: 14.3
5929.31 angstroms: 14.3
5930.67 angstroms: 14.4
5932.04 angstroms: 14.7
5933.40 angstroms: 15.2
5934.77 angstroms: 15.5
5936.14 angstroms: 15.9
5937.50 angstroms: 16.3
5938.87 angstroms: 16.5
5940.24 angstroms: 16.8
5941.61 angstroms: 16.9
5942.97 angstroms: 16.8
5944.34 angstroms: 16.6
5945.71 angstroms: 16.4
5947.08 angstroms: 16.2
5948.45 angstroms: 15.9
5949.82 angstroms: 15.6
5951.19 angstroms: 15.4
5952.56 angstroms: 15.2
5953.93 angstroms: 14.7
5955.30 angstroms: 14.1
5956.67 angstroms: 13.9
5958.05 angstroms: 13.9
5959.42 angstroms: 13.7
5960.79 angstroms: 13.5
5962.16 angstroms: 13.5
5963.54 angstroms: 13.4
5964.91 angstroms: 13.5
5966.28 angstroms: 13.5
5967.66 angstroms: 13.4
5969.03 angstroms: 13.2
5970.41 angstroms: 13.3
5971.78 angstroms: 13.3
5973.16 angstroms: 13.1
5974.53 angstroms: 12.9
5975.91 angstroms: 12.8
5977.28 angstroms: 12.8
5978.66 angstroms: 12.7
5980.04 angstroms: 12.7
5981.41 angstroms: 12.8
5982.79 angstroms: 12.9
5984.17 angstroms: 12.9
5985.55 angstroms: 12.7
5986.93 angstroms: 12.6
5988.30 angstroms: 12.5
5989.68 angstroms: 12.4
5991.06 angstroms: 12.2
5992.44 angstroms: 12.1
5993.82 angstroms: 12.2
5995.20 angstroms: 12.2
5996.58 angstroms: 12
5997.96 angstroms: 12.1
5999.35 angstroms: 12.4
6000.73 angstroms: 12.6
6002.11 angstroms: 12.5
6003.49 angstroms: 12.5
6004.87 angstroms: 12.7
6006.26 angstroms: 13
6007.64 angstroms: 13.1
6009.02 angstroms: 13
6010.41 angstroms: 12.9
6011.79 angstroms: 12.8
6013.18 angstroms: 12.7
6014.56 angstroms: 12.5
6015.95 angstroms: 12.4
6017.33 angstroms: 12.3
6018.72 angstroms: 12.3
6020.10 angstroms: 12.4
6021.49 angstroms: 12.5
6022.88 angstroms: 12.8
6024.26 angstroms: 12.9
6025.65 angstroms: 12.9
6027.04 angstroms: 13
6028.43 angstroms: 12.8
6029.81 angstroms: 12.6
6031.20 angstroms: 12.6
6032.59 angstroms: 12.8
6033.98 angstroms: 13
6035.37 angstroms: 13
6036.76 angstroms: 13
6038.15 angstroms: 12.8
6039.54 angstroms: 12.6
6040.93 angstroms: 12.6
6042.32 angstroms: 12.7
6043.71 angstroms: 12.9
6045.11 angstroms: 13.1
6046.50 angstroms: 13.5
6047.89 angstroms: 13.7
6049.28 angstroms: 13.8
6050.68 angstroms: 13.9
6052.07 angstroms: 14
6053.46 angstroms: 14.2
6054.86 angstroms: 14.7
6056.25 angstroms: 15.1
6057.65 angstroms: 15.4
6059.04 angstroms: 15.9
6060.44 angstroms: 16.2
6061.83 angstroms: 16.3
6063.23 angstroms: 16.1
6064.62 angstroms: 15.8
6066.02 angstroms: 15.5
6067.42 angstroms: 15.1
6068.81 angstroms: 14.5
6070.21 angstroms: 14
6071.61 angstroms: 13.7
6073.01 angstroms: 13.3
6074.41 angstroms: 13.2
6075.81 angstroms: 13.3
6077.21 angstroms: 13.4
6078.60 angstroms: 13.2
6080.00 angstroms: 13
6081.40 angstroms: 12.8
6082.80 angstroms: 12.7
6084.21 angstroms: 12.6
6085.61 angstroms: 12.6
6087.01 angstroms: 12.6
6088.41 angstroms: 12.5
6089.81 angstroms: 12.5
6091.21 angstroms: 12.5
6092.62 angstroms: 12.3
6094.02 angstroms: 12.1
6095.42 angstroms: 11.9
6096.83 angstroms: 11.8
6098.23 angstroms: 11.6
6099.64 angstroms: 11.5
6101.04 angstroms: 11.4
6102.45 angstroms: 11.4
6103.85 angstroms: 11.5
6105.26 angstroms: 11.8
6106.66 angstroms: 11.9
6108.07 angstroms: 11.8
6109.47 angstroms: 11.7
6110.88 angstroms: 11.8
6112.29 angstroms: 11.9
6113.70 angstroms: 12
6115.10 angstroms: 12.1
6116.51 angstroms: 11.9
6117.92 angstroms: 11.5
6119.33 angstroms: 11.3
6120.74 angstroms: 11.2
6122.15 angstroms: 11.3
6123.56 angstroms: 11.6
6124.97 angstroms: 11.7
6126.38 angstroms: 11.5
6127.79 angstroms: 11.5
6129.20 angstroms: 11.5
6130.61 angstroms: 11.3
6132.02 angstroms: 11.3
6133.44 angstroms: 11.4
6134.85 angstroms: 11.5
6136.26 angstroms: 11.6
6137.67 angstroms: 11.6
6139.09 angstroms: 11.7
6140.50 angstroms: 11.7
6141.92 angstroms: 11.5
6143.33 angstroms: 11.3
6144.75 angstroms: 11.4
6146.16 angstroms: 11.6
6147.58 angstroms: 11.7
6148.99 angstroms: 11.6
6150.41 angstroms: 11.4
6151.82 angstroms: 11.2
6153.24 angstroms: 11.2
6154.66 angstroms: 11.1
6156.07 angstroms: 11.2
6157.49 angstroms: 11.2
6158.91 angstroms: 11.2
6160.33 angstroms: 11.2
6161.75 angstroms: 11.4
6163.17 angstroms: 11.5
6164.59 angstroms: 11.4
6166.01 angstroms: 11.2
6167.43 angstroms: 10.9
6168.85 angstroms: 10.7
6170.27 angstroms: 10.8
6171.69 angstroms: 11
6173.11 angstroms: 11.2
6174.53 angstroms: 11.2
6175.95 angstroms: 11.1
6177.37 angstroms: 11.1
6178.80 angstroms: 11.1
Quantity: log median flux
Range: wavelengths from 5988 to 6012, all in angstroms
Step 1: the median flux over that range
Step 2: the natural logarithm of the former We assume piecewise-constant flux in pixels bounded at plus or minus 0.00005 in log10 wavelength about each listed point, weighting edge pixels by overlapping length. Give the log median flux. 2.53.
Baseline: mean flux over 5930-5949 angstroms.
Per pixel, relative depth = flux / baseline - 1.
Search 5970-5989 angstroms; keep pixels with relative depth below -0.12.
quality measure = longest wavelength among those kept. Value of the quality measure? 5988.30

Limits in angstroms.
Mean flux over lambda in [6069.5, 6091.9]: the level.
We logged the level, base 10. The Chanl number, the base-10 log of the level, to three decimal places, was 1.114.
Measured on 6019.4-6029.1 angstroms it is 1.106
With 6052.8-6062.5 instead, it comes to 1.188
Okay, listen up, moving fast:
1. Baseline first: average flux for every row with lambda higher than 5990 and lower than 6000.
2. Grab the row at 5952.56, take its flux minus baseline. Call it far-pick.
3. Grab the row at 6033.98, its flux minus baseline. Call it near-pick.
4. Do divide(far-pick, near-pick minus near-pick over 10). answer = 4.1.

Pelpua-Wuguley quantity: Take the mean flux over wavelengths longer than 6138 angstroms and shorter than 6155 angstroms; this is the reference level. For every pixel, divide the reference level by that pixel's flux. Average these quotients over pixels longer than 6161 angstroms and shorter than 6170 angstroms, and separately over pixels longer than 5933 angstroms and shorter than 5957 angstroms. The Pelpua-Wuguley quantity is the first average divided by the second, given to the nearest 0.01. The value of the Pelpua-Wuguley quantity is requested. 1.41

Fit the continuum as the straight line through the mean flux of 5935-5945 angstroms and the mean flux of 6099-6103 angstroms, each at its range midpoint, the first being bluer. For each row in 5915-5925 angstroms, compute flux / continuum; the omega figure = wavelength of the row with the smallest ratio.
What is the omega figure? 5923.85 angstroms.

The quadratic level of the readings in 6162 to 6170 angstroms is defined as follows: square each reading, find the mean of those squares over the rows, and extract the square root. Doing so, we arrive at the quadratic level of 11.1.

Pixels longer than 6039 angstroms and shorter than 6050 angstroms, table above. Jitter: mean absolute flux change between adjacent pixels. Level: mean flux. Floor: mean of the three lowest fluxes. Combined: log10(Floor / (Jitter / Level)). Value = 2.99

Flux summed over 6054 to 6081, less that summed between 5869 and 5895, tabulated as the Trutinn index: 12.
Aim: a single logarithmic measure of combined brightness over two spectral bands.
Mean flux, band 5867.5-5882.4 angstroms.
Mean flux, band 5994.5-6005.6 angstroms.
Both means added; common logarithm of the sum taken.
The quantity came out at 1.43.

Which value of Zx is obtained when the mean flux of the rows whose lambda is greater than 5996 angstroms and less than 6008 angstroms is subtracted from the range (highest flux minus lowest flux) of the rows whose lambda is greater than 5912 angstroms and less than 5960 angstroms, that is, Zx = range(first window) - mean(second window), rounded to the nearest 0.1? -7.3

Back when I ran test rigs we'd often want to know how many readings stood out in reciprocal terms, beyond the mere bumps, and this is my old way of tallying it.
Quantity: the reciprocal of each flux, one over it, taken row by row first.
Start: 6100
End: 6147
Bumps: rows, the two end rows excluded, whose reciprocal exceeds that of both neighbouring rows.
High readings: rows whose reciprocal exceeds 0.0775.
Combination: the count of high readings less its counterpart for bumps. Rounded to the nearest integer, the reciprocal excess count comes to 30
